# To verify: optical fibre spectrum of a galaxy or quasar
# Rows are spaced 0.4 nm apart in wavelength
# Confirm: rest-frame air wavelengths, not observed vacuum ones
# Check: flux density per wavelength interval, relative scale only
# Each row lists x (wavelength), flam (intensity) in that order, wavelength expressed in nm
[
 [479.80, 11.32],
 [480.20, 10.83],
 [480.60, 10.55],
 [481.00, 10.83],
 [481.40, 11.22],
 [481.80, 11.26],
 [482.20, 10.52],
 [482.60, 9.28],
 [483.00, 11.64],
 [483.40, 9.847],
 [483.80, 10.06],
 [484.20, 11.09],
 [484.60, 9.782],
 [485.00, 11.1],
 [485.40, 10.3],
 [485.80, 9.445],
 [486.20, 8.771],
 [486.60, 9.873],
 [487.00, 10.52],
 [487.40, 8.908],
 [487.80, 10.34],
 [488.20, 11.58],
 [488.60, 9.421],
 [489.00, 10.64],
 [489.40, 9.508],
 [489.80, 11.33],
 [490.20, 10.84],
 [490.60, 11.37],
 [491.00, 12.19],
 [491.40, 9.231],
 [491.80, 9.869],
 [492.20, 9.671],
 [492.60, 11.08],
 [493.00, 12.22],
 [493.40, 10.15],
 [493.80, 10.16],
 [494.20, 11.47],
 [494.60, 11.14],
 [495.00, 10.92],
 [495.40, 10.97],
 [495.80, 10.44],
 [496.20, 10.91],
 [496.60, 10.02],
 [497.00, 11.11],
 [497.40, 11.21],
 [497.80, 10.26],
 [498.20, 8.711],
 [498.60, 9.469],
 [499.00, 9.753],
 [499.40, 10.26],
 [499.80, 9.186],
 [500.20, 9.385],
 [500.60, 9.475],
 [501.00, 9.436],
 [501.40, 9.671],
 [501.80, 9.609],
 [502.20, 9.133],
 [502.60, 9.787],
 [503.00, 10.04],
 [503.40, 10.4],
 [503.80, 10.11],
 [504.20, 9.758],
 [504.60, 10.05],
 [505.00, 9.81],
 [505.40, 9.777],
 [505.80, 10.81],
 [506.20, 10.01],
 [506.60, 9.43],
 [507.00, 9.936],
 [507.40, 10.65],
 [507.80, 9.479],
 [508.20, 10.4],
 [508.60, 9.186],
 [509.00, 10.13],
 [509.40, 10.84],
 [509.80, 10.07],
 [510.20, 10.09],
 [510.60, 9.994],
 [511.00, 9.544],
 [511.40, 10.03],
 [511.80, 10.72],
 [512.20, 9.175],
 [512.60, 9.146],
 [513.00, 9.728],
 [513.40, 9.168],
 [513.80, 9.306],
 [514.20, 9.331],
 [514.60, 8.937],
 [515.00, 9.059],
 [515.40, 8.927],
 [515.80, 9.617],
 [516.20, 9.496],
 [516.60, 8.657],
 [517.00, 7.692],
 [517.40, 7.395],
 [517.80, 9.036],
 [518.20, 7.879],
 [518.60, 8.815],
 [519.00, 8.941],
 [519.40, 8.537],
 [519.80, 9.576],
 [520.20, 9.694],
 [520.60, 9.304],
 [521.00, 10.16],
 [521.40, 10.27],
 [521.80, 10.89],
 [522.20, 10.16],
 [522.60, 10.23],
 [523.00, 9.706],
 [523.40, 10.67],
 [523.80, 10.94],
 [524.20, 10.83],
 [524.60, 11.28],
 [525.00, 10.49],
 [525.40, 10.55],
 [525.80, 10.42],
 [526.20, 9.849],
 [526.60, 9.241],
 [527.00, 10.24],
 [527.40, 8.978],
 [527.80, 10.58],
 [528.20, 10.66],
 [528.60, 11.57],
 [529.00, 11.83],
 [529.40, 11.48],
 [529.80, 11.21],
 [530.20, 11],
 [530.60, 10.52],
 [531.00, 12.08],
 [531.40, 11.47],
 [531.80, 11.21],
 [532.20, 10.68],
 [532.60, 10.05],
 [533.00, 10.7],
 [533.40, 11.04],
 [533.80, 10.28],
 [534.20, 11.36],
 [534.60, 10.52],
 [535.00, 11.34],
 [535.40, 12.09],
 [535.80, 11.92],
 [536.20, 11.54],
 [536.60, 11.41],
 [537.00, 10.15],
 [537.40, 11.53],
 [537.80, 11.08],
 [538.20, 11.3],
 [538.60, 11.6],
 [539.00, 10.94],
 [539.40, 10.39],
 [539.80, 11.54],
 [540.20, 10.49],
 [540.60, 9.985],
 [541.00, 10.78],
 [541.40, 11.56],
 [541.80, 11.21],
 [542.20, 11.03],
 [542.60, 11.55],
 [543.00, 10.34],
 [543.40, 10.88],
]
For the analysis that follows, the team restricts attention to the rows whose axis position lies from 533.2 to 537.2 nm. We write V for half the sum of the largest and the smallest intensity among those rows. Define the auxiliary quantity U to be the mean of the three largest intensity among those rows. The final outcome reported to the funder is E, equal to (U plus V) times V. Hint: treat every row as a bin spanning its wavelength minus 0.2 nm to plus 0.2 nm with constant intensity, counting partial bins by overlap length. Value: 255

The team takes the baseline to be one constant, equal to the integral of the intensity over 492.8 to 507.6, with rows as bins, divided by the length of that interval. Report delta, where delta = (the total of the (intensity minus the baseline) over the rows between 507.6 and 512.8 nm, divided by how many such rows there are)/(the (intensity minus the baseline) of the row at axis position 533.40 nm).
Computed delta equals -0.28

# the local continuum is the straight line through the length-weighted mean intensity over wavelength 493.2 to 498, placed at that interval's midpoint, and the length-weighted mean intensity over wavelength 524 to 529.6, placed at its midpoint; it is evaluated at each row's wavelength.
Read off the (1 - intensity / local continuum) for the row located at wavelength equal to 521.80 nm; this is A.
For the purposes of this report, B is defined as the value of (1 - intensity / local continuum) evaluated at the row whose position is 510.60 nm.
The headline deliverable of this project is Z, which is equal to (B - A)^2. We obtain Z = 0.0080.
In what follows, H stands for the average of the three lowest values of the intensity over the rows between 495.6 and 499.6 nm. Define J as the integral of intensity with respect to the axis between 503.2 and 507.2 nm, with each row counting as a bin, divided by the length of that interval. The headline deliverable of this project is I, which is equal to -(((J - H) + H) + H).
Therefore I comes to -19.3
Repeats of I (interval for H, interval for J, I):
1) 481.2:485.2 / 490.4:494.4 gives -20.4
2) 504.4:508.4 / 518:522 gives -19.0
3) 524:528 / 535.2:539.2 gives -20.7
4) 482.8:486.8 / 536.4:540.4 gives -20.4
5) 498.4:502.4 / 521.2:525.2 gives -19.8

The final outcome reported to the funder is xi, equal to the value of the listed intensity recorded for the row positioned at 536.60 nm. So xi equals 11.41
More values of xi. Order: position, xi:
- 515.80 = 9.617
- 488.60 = 9.421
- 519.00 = 8.941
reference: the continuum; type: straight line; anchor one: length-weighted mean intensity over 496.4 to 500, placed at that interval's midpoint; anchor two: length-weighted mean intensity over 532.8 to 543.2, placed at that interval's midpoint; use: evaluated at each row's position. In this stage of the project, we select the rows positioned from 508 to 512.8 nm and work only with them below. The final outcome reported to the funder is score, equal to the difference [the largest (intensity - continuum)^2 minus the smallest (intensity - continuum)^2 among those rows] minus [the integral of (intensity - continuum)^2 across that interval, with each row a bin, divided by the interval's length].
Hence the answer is 1.0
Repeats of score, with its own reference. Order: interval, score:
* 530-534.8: 1.1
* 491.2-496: 4.4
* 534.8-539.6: 0.8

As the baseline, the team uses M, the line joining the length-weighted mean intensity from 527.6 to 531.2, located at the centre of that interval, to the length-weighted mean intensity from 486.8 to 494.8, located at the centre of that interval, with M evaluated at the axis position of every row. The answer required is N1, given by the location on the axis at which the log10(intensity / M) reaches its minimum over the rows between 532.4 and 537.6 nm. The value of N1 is 532.60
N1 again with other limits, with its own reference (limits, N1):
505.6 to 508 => 506.60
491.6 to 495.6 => 492.20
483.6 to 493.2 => 486.20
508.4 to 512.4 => 512.20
